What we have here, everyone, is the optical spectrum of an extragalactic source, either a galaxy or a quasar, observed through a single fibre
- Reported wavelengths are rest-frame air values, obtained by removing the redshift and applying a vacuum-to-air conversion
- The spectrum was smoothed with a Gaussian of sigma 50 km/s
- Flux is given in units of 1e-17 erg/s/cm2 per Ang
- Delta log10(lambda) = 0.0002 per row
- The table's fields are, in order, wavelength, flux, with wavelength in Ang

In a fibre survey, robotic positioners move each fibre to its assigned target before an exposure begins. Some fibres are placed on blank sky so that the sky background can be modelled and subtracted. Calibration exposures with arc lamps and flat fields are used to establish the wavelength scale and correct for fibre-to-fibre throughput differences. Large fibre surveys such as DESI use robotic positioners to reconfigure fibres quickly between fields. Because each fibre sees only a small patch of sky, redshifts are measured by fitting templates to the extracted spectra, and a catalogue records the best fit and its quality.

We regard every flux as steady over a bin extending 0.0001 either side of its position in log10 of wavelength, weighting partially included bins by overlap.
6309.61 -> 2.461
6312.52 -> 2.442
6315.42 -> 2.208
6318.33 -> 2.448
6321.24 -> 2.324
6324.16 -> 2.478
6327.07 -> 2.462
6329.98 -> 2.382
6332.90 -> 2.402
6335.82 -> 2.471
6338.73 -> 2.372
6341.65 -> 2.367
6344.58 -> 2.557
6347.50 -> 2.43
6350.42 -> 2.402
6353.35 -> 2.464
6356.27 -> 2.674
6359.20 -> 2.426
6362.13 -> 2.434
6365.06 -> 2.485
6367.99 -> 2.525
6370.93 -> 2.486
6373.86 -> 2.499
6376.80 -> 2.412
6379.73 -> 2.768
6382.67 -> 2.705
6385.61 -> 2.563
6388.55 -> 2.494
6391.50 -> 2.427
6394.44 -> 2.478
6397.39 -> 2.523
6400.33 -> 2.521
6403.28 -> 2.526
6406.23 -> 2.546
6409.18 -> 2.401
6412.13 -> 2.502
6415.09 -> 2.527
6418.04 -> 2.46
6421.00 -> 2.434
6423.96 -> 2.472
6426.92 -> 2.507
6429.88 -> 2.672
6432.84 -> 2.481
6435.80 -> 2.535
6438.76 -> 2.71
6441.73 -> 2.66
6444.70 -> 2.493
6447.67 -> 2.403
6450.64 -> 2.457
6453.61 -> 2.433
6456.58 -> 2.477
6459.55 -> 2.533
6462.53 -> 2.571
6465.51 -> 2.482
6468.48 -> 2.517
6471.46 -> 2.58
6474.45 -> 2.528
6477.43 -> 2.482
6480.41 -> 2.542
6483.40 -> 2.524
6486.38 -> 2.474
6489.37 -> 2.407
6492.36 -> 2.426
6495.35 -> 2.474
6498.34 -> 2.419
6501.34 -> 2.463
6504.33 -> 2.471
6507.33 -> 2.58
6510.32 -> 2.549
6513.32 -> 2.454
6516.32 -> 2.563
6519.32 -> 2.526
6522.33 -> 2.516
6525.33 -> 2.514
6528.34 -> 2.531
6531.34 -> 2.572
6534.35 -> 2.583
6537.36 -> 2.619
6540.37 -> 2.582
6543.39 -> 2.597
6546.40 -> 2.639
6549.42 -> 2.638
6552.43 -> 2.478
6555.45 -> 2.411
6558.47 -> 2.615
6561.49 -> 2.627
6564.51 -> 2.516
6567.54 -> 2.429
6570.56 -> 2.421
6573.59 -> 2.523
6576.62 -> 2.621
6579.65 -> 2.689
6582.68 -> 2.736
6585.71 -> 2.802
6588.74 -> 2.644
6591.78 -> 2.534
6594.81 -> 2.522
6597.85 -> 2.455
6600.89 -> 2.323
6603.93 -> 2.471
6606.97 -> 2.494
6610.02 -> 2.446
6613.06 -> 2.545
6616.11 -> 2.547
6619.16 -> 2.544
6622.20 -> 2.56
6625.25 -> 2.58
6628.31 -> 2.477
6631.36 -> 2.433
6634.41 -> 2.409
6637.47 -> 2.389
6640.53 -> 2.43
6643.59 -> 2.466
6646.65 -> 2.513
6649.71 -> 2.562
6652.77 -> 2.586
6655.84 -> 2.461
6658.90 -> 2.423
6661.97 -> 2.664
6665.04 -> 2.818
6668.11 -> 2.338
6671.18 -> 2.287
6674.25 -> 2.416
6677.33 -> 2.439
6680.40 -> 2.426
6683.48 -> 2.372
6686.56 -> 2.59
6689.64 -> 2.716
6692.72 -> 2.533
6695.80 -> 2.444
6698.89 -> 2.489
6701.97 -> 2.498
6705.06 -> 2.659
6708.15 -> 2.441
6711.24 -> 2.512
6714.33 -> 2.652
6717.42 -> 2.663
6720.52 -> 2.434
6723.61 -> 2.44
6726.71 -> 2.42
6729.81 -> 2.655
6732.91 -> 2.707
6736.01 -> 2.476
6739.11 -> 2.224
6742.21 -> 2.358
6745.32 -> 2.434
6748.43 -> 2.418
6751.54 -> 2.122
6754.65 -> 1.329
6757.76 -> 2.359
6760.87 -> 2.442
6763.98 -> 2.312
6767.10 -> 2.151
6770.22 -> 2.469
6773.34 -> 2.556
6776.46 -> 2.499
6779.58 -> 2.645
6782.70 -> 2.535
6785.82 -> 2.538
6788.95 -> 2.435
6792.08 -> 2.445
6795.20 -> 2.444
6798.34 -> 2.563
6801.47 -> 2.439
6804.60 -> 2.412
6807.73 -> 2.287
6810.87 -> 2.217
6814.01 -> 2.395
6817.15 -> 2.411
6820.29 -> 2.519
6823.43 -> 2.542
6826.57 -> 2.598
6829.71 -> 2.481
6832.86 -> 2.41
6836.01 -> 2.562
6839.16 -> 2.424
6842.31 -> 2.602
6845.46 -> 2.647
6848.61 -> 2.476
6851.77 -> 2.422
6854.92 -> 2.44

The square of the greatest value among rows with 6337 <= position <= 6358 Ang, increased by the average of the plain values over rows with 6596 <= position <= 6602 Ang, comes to 9.5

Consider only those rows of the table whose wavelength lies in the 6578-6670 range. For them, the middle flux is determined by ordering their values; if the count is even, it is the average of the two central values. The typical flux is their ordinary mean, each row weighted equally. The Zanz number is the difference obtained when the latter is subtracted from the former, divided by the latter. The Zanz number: -0.004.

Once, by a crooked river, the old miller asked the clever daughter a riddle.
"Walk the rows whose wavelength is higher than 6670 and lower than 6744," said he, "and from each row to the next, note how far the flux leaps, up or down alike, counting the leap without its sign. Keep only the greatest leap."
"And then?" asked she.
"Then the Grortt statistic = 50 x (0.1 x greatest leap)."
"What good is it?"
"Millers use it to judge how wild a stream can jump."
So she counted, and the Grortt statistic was 1.26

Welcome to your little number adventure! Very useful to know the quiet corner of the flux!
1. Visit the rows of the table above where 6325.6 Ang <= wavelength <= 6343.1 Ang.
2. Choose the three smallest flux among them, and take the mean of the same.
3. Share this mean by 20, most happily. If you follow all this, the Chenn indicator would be 0.1187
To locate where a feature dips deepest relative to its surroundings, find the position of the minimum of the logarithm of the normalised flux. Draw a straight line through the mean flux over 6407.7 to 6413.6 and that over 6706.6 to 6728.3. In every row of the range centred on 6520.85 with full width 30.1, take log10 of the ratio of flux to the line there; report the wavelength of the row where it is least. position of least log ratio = 6513.32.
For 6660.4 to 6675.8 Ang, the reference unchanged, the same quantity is 6671.18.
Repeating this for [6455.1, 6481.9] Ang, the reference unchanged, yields 6456.58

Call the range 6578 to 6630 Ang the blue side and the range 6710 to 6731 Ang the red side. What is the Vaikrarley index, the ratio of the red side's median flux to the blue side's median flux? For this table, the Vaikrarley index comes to 0.99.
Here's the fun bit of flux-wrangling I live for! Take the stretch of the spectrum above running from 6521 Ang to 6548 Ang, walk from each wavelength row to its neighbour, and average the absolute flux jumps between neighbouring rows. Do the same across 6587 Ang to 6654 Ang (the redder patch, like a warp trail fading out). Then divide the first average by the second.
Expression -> 0.49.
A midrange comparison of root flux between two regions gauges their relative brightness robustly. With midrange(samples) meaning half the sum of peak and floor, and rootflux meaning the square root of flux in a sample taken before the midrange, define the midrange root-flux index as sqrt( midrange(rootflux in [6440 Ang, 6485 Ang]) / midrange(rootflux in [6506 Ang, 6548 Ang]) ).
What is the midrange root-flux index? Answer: 1.00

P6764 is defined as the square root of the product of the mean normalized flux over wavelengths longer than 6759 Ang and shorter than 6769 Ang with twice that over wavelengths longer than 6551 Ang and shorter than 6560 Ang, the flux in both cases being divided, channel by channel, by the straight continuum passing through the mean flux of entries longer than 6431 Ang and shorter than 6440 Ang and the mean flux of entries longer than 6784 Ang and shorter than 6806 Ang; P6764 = 1.35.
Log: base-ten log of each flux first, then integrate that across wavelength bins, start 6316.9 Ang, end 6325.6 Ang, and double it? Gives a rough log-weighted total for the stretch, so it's 6.7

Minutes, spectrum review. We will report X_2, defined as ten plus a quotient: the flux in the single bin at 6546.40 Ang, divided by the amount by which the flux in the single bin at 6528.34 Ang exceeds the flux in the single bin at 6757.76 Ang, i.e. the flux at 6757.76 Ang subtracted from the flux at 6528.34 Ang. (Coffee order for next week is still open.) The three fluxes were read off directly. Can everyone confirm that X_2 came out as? 25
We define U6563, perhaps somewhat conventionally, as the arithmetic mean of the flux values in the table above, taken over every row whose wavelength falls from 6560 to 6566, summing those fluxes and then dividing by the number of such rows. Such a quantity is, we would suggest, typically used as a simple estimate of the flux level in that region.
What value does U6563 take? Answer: 2.57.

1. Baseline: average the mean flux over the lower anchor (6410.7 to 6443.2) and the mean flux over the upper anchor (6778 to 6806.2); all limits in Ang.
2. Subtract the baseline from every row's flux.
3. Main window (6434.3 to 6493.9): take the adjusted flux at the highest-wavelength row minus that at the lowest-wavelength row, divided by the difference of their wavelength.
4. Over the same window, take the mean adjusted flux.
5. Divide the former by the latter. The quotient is 0.3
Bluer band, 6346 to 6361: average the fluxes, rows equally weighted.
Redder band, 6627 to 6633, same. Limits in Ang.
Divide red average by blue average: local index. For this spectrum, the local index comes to 0.99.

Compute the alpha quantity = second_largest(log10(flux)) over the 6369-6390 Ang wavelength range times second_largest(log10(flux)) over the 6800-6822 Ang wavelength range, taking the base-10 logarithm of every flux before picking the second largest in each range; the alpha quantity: 0.167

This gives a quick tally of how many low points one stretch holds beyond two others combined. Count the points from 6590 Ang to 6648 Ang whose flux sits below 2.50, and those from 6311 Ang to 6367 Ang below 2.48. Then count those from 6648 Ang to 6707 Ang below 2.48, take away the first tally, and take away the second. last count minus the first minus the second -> -18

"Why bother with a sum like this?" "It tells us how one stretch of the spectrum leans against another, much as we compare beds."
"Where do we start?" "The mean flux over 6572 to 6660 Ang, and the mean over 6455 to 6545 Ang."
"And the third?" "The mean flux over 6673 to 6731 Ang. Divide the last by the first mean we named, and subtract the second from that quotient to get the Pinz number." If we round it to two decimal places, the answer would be -1.52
